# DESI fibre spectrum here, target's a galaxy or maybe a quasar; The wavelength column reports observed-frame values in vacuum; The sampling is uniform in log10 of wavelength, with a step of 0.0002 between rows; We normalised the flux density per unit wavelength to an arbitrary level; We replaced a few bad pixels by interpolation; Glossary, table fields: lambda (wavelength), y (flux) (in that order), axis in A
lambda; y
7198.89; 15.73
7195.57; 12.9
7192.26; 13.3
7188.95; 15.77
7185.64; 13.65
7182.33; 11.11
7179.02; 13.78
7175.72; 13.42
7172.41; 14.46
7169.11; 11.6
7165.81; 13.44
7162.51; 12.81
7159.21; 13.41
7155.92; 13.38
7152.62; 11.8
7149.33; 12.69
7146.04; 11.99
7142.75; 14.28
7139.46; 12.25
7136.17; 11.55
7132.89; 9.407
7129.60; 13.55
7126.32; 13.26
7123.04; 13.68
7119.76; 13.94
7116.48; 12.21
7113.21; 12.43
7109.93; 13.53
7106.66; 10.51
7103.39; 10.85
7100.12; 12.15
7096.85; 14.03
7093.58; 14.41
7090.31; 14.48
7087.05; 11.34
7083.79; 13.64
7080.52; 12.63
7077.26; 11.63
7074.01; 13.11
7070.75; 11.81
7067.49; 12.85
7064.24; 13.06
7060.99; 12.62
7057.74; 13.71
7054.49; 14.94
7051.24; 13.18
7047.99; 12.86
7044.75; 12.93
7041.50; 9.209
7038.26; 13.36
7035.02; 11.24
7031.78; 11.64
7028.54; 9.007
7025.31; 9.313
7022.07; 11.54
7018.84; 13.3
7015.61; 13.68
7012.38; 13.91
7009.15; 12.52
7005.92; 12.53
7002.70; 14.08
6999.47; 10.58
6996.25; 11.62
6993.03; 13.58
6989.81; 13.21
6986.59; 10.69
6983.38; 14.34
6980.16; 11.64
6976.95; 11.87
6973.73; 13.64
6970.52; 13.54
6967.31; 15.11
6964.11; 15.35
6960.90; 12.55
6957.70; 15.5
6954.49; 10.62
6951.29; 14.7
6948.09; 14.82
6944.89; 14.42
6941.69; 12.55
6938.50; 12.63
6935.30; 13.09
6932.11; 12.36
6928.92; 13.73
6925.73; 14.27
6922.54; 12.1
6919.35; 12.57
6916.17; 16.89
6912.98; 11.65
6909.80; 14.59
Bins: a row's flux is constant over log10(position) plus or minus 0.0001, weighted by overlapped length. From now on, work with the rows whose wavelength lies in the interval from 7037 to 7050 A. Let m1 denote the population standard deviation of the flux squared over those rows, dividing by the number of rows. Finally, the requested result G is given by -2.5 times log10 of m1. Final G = -3.93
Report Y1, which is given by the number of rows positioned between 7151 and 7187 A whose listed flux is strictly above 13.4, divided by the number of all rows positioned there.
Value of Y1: 0.55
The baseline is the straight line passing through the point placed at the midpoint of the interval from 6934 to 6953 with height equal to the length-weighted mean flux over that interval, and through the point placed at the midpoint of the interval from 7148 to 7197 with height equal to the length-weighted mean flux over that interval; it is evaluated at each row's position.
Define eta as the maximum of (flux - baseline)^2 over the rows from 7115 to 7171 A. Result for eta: 15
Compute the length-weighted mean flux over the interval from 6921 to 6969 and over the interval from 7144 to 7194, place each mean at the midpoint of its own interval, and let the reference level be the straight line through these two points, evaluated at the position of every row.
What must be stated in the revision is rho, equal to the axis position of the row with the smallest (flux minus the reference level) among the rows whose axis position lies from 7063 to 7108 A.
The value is 7106.66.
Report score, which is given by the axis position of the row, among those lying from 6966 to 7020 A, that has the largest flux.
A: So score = 6967.31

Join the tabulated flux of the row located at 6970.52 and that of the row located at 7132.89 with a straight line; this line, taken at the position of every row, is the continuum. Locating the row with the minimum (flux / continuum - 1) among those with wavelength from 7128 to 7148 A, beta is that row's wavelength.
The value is 7132.89 A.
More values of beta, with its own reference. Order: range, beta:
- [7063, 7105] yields 7103.39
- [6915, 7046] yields 7028.54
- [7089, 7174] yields 7132.89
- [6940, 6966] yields 6954.49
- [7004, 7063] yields 7028.54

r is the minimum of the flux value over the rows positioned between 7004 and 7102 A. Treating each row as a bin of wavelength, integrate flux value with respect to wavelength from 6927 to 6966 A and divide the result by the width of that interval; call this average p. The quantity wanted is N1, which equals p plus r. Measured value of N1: 22.6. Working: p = 13.55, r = 9.007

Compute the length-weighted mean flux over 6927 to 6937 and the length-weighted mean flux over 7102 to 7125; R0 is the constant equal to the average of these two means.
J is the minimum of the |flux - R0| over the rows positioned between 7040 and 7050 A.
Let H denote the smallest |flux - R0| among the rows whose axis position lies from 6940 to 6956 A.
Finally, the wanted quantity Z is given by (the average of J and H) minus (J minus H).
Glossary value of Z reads 0.3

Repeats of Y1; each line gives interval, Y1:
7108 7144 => 0.45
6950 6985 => 0.64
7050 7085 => 0.27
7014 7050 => 0.09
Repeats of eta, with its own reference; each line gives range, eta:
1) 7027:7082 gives 20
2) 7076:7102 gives 4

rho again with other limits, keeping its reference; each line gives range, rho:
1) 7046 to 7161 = 7132.89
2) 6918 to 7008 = 6954.49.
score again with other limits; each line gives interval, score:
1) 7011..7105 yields 7054.49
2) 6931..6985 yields 6957.70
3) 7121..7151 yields 7142.75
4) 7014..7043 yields 7015.61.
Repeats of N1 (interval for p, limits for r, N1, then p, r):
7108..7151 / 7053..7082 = 24.3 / 12.66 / 11.63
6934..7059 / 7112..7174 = 22.2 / 12.79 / 9.407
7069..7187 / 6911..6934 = 24.4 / 12.73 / 11.65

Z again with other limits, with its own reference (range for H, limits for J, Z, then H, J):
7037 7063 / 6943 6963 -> 0.0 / 0.1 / 0.24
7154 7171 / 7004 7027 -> -0.1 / 0.0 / 0.26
